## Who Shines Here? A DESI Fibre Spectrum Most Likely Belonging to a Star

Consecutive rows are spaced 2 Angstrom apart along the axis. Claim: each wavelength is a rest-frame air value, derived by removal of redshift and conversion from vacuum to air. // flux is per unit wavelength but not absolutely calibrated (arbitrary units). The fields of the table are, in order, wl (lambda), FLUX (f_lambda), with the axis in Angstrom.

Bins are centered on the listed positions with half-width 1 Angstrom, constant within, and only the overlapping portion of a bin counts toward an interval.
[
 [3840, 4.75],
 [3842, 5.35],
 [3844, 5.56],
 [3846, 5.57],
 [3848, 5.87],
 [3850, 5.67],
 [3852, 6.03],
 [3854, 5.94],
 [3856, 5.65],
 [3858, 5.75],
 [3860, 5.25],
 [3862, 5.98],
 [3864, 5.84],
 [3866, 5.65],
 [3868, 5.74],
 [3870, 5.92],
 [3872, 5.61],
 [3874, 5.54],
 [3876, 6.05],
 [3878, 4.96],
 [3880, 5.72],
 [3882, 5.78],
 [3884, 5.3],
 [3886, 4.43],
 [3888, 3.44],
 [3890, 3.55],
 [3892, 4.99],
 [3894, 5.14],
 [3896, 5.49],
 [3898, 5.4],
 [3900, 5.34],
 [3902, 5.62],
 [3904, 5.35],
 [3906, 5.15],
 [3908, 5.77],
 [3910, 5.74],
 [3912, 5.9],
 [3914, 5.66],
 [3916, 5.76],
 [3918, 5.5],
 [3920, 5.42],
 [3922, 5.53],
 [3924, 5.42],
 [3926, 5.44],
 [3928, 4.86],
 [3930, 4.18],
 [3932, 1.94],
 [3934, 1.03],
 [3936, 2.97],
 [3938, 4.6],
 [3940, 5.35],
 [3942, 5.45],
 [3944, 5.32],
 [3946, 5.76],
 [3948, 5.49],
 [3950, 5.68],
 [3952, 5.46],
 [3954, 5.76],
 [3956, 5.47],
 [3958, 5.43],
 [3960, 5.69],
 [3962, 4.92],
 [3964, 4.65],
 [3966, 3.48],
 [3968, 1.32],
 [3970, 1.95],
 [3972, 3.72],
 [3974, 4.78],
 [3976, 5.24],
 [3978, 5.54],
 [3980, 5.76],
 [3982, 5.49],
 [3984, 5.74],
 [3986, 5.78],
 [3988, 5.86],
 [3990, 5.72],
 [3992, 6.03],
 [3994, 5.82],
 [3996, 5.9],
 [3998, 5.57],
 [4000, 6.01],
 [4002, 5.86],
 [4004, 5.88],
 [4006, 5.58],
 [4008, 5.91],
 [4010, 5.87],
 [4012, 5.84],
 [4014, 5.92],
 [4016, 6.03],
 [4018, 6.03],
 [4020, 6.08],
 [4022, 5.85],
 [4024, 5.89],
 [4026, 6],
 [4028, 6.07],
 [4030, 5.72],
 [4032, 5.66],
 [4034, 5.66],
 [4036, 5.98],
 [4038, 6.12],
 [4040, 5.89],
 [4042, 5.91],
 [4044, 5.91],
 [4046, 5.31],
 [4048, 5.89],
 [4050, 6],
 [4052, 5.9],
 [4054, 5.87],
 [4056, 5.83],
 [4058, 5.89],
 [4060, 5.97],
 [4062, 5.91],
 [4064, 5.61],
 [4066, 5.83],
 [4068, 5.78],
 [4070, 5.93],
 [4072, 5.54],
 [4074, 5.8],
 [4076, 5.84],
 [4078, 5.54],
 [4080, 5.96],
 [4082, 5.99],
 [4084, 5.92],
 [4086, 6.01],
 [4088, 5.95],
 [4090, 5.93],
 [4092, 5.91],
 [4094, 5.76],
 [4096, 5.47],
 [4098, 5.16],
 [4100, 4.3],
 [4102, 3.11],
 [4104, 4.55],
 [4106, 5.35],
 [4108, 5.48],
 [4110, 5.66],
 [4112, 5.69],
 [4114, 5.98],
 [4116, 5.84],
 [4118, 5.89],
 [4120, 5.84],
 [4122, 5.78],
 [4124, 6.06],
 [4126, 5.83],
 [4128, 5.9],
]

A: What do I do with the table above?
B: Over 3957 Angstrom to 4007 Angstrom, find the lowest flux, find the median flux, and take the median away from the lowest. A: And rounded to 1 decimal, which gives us -4.3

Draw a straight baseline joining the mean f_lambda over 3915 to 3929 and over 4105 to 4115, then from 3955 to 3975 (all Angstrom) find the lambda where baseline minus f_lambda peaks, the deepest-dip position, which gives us 3968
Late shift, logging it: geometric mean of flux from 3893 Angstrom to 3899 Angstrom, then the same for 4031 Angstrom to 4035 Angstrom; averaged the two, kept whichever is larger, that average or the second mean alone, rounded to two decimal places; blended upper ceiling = 5.66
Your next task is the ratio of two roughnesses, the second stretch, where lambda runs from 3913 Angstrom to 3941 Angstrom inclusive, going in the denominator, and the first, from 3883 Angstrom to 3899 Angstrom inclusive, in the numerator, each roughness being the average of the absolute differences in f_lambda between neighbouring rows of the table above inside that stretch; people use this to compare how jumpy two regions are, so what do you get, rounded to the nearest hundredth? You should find 0.79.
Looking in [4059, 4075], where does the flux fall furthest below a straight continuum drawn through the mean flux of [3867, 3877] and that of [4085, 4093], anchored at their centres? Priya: 4072 Angstrom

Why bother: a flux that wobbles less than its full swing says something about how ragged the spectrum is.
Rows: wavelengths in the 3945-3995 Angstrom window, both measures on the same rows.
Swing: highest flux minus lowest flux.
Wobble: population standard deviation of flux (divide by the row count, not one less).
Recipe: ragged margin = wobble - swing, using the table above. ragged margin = -3.5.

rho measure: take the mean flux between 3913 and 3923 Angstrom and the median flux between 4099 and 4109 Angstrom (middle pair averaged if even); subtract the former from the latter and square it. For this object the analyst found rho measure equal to 1.0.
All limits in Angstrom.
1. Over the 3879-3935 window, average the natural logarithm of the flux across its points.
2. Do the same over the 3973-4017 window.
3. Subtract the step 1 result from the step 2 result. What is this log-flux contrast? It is 0.19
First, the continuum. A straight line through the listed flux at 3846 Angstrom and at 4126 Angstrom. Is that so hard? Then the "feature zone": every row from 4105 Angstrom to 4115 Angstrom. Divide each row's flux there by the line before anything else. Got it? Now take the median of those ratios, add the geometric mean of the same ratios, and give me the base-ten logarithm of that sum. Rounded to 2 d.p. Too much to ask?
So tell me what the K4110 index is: 0.29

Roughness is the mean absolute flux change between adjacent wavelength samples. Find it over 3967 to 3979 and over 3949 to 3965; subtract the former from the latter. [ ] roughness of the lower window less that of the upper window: -0.54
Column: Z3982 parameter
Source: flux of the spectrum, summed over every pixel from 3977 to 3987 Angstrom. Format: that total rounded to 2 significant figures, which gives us 28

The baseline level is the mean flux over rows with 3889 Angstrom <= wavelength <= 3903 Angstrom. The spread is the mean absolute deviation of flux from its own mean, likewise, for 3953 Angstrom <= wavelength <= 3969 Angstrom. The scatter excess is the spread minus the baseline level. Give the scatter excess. -4.0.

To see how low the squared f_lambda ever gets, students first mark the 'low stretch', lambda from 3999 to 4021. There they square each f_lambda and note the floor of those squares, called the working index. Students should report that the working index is 31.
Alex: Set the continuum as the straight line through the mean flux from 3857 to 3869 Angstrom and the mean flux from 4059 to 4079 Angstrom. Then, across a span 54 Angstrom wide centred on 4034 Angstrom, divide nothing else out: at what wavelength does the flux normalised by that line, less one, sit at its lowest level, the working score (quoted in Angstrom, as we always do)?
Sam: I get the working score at 4046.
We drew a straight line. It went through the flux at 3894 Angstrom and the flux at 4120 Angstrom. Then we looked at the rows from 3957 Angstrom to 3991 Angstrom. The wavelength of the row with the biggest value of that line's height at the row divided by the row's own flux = 3968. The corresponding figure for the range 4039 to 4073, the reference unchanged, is 4046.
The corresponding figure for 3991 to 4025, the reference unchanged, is 4006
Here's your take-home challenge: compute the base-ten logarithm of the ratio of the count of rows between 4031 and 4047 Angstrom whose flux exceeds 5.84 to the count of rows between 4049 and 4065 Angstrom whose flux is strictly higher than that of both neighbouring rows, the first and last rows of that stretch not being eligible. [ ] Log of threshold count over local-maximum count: 0.70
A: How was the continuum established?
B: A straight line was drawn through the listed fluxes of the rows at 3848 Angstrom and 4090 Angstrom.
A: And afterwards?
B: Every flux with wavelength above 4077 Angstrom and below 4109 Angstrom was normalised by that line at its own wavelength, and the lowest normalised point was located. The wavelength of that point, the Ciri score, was 4102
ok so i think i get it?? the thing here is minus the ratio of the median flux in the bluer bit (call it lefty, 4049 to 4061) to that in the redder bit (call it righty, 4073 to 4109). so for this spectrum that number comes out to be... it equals -1.02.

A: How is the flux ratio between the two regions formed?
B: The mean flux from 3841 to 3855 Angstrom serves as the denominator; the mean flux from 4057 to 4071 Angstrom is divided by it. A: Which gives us 1.023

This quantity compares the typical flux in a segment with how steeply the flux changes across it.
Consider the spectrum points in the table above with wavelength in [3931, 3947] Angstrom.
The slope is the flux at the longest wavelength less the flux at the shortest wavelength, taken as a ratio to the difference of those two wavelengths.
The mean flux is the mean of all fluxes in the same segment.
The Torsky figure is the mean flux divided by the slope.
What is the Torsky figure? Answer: 15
